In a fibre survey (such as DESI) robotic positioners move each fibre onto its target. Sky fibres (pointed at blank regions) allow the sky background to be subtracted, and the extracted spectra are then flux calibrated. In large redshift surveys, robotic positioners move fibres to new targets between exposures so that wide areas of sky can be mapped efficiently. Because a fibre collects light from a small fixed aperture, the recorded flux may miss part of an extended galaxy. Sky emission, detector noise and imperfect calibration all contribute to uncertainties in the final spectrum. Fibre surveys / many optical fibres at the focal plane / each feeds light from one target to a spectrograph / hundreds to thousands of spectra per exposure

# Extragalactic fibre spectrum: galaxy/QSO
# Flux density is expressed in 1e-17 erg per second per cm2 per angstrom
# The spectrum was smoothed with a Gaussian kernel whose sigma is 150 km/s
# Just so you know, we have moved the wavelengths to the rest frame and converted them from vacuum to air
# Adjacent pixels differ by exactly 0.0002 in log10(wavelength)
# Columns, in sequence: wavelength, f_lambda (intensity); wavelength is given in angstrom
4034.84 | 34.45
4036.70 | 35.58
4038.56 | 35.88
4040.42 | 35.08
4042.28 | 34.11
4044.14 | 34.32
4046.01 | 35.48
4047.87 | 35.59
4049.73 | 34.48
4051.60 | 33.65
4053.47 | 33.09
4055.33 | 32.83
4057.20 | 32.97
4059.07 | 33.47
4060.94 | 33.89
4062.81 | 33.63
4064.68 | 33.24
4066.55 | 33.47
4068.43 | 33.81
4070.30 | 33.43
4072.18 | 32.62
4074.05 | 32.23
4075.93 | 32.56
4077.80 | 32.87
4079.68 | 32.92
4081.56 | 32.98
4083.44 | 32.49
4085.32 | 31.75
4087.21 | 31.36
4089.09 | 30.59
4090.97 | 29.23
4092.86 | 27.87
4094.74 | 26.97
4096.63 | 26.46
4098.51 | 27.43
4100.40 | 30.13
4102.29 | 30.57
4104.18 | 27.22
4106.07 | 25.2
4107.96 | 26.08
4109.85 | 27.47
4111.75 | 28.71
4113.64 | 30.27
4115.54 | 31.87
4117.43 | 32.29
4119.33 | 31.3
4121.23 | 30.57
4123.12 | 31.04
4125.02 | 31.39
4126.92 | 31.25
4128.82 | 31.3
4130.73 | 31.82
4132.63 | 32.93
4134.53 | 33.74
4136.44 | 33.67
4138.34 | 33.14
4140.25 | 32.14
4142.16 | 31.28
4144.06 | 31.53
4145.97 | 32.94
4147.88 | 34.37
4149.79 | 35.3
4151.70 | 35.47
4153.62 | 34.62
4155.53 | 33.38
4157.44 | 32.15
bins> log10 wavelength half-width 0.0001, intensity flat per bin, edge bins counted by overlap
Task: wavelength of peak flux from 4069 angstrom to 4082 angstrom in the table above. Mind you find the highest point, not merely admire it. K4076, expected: 4070.30 angstrom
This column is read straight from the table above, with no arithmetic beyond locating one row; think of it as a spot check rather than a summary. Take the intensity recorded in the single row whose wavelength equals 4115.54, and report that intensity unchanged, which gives 31.87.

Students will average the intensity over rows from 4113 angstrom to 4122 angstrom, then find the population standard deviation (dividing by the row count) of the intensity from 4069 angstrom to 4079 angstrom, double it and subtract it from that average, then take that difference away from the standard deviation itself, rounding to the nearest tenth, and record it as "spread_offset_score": -30.1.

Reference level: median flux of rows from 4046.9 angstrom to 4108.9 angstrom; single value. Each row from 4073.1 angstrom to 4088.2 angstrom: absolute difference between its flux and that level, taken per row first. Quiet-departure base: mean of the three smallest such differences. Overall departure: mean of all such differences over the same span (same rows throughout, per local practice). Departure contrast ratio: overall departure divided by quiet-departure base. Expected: 3.1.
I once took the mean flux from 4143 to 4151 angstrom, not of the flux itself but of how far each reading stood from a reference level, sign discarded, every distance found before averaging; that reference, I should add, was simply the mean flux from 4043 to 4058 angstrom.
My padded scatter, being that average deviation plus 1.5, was 2.8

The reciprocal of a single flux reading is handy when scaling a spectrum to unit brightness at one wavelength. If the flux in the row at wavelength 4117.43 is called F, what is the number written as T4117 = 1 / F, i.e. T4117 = 0.0310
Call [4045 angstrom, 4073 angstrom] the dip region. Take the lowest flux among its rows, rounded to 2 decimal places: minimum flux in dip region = 32.62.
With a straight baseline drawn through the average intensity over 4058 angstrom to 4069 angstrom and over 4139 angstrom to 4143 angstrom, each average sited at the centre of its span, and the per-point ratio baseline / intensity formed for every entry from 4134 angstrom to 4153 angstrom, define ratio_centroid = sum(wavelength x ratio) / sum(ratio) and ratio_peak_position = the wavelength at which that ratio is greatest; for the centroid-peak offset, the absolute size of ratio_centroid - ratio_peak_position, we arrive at 0.8 angstrom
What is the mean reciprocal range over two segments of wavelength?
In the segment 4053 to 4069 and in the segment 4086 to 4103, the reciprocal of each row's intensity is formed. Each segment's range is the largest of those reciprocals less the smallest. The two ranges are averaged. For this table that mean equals 0.0034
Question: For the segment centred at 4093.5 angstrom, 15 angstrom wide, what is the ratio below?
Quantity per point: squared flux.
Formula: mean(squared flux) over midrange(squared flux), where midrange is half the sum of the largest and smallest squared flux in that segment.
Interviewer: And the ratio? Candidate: 0.99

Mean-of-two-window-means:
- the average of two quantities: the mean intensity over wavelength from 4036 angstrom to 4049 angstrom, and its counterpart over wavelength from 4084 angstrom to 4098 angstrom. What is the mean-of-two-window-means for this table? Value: 32.2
